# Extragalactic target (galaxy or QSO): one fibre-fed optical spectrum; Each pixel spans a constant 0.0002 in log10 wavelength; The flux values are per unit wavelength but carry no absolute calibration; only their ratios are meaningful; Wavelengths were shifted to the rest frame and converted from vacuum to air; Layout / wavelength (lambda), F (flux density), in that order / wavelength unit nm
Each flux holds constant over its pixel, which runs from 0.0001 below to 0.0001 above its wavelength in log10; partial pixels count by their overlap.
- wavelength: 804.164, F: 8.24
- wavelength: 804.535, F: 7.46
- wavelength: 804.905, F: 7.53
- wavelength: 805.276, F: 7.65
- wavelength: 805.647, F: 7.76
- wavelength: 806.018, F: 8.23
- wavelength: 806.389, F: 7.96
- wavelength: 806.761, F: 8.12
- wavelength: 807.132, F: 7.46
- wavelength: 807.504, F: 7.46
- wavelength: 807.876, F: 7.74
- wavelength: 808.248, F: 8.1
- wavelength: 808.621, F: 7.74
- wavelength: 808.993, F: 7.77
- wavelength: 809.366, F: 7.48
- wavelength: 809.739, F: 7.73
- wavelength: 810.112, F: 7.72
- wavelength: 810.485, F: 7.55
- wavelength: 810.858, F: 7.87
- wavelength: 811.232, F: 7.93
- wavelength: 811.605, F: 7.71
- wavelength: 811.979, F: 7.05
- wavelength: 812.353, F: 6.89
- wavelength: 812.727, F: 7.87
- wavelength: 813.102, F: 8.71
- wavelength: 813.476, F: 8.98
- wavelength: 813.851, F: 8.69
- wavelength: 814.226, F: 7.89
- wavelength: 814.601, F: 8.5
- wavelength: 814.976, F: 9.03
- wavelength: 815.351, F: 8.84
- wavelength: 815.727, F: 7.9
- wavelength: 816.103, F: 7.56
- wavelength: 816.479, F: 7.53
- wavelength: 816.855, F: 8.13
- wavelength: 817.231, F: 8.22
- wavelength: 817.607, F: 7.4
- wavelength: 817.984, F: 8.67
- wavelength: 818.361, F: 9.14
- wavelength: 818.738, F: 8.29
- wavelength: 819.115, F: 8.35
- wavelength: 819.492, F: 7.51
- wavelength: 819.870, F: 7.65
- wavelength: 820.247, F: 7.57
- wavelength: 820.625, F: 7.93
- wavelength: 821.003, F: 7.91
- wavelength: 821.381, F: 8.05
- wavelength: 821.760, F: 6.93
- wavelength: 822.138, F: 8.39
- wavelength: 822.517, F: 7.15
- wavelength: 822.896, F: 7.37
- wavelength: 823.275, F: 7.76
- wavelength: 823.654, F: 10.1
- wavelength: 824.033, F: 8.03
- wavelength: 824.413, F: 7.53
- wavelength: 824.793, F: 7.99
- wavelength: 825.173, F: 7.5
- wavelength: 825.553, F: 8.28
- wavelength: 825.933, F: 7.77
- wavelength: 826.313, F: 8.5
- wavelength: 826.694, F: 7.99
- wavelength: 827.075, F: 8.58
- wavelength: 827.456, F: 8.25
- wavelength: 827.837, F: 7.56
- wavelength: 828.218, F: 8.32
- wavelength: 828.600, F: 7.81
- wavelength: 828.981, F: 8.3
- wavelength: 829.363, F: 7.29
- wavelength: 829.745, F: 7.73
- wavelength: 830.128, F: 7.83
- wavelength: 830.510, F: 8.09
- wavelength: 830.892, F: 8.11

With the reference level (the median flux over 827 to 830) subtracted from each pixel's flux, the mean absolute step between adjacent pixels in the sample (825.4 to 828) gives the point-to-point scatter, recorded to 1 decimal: 0.6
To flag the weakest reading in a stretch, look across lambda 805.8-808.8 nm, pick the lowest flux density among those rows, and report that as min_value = 7.46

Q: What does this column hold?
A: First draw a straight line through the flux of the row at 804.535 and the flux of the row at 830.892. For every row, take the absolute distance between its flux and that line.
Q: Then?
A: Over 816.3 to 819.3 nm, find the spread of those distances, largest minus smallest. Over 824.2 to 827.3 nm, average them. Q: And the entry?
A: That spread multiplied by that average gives 0.35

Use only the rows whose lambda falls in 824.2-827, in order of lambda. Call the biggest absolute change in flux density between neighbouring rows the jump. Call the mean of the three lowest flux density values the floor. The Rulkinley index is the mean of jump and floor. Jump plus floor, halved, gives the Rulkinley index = 4.19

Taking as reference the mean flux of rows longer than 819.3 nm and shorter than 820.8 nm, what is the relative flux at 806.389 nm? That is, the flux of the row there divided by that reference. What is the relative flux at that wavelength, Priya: 1.04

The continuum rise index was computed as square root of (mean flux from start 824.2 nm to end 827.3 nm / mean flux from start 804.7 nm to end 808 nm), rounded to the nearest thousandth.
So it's 1.016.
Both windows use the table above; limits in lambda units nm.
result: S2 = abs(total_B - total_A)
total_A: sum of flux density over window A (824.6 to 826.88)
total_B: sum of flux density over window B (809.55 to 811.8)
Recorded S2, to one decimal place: 1.5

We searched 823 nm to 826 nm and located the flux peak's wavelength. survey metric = 823.654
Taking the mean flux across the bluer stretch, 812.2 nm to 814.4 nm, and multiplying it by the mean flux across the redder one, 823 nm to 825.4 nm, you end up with 66.6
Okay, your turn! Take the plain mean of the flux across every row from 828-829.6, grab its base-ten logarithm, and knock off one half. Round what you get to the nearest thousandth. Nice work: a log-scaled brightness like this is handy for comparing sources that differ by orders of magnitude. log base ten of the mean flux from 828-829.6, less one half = 0.399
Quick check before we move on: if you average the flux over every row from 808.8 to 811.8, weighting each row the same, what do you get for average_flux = 7.72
